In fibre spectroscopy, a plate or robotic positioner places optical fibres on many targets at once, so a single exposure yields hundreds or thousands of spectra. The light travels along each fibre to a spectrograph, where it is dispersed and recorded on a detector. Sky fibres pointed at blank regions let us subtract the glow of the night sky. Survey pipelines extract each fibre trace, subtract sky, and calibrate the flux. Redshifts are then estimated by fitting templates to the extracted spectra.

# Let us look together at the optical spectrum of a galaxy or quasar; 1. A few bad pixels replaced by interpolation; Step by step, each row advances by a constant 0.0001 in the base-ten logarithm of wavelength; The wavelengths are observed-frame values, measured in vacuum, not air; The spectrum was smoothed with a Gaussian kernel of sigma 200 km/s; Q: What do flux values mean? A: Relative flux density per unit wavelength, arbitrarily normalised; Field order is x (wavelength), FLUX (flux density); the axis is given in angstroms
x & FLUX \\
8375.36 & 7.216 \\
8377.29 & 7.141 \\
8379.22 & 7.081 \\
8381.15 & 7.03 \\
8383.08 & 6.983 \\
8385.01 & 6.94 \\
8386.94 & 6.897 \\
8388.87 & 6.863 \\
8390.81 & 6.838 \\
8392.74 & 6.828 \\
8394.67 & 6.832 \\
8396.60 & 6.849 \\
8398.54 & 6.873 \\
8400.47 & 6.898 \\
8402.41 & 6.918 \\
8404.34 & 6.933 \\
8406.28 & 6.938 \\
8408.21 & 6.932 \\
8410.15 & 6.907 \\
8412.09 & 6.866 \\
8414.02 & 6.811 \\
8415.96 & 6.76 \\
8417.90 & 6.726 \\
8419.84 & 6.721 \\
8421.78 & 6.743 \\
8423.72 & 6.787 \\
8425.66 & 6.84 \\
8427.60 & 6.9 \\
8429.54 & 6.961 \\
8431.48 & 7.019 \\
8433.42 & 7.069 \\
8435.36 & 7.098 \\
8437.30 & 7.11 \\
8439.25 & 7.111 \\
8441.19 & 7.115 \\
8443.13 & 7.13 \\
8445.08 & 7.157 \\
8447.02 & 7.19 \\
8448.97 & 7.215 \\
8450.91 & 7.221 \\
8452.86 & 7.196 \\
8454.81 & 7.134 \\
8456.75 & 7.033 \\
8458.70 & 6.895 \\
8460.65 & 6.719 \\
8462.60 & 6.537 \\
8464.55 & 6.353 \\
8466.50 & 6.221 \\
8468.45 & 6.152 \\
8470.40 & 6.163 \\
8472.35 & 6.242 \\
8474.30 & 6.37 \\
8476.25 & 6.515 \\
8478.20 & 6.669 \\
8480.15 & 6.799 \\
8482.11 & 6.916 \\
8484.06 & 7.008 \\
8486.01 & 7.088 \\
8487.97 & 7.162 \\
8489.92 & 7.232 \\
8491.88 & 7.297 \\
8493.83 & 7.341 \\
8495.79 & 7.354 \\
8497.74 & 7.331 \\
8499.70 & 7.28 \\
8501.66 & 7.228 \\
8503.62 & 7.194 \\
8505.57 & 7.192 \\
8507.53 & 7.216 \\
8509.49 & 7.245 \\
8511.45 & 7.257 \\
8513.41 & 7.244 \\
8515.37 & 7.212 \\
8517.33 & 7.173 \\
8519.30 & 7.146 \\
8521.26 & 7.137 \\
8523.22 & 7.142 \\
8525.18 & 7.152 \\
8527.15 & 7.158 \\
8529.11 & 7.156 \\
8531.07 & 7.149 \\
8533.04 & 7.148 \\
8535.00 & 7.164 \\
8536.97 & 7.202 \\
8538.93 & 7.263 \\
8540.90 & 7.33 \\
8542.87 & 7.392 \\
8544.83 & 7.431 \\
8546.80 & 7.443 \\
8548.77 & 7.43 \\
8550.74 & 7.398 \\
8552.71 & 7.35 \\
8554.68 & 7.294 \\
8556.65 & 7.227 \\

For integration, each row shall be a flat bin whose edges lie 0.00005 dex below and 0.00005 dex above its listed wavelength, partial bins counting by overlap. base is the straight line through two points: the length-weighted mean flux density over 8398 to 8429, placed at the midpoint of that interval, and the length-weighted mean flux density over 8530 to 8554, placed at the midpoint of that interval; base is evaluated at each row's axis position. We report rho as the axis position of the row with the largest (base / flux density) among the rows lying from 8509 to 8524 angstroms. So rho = 8523.22 angstroms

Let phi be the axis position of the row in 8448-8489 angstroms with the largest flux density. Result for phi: 8450.91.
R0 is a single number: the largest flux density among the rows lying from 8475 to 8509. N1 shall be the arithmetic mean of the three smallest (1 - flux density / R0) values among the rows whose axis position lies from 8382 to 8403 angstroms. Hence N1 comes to 0.055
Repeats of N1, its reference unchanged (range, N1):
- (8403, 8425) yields 0.057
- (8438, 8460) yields 0.019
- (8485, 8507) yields 0.002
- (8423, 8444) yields 0.032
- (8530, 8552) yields -0.011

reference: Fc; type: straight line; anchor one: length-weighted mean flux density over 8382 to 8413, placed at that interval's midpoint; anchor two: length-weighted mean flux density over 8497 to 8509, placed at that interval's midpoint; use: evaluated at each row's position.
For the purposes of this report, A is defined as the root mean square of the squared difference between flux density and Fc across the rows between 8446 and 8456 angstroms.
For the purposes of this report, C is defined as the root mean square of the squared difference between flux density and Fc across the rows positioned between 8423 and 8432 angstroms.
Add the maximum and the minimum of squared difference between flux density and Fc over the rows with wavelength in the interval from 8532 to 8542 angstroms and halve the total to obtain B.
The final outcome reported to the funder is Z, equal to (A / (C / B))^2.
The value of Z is 0.00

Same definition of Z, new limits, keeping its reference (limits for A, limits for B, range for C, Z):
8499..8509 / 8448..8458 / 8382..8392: 0.00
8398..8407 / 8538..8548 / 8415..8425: 0.00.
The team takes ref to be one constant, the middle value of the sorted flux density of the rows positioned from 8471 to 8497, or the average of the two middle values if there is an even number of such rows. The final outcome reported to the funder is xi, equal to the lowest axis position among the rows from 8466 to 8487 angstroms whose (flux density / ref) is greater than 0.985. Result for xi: 8482.11 angstroms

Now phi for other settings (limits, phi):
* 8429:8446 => 8445.08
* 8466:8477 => 8476.25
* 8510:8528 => 8511.45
